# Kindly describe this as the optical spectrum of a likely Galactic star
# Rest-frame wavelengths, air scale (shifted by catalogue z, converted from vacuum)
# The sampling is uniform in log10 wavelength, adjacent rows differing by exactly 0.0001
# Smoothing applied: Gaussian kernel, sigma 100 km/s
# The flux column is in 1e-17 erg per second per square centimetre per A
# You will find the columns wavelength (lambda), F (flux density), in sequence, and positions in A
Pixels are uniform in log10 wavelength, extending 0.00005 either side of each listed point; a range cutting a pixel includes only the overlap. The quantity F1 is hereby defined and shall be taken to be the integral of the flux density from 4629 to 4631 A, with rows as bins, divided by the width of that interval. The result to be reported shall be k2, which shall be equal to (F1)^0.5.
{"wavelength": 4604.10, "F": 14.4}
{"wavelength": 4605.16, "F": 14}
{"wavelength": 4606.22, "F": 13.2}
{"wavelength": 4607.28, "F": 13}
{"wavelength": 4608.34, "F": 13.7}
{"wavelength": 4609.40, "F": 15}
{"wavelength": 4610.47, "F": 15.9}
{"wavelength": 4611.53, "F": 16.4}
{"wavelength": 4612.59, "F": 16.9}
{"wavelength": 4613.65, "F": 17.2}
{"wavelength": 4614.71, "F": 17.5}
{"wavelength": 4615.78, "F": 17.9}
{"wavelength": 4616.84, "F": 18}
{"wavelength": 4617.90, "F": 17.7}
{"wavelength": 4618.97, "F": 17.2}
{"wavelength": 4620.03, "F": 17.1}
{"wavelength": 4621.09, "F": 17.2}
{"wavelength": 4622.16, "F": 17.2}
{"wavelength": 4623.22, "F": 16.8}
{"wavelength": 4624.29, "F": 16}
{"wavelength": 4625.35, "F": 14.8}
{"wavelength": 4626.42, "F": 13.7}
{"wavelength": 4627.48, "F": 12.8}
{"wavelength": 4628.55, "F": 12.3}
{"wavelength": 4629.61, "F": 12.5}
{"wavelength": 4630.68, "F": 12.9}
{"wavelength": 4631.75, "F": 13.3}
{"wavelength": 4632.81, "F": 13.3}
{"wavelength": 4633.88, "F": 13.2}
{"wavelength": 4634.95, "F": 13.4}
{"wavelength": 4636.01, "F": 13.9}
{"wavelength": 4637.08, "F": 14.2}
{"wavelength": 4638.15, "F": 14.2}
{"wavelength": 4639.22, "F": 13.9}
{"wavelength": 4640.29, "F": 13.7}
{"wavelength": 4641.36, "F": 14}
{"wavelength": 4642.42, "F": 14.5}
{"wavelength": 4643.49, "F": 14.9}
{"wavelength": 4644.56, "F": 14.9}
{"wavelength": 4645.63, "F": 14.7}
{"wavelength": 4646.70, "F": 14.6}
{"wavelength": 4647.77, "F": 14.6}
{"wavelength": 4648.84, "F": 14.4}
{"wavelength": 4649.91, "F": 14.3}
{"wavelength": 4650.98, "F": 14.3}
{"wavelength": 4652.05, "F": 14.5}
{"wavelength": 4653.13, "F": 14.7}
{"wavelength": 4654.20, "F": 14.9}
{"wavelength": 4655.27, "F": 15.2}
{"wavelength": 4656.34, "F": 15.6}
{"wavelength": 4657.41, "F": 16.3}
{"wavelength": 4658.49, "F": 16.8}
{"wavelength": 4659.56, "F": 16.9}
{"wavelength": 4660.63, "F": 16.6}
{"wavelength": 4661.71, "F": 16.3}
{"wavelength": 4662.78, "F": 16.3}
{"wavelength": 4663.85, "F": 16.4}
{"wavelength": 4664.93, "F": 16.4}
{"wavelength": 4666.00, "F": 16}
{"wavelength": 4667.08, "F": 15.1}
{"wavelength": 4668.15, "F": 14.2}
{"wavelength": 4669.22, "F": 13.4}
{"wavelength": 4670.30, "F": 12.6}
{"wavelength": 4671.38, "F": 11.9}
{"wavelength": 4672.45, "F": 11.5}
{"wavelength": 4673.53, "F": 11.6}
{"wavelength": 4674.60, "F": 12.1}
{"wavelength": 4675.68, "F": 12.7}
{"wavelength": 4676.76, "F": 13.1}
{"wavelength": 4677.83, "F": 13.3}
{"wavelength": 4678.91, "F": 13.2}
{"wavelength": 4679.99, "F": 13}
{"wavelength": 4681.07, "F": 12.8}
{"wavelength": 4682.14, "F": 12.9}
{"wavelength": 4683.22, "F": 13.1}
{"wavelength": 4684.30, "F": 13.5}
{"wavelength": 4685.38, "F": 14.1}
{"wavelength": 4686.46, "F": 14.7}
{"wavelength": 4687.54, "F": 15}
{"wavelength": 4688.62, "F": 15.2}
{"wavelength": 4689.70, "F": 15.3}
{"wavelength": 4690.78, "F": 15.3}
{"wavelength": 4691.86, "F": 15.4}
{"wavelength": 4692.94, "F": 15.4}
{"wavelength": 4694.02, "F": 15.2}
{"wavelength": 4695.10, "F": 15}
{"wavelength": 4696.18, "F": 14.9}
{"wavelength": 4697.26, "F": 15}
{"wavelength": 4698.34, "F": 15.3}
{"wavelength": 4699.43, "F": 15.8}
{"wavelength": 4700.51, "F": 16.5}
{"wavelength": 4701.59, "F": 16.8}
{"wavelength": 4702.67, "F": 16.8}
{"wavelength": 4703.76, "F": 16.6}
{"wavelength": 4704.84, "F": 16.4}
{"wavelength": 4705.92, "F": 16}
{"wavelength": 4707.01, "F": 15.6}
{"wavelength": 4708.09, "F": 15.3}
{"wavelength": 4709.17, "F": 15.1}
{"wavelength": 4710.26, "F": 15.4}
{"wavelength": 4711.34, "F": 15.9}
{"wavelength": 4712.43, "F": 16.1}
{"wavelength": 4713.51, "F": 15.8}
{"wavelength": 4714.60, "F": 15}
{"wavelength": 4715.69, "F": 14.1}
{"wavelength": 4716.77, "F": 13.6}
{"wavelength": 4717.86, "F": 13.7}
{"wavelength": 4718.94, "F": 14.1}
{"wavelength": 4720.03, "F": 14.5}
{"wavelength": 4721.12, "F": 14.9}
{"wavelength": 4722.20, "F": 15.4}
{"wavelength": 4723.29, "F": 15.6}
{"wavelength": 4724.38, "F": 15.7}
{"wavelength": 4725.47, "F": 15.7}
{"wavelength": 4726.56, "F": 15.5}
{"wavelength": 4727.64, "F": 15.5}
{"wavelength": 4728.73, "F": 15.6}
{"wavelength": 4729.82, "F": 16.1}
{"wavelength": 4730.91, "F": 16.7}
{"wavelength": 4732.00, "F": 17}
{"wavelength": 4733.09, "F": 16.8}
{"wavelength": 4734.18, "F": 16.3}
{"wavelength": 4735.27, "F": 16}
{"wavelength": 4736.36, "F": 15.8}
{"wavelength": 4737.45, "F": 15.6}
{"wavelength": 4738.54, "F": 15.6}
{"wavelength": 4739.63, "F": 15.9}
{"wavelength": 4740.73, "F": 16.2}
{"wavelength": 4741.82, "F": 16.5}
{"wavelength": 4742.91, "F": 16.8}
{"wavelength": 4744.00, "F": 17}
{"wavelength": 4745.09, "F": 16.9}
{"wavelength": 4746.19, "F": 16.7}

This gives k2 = 3.56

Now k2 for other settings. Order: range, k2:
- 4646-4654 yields 3.81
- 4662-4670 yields 3.92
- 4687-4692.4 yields 3.90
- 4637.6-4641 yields 3.73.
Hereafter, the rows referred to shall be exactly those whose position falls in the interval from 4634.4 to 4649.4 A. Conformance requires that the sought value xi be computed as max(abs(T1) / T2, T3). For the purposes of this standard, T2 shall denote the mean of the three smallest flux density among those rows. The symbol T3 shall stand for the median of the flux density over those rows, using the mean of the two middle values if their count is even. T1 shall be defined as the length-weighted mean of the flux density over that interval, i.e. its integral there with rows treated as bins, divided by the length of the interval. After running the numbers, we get 14.3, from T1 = 14.3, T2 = 13.7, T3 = 14.3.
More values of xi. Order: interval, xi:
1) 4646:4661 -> 14.8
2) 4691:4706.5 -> 15.6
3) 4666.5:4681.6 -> 12.9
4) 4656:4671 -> 16.3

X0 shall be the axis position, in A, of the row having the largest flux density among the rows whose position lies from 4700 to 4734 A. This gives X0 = 4732.00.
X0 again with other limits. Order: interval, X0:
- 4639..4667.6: 4659.56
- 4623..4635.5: 4623.22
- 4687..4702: 4701.59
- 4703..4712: 4703.76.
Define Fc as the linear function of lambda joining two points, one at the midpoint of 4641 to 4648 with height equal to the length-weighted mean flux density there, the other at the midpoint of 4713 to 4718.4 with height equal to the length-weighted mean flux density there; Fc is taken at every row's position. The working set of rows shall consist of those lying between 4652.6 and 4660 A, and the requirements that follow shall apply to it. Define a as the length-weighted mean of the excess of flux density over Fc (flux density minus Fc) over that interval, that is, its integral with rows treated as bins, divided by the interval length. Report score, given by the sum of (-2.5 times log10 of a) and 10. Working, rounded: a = 1.2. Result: 9.8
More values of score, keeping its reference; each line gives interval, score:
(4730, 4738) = 9.3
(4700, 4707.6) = 9.3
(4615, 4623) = 8.9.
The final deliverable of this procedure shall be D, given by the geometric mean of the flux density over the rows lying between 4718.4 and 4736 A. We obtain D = 15.7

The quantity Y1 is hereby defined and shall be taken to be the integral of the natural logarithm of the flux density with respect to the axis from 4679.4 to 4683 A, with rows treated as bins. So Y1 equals 9.2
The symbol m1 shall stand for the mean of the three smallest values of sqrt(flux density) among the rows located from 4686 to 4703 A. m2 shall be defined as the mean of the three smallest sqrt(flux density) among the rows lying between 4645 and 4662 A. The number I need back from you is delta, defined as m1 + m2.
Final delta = 7.6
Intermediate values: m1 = 3.86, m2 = 3.79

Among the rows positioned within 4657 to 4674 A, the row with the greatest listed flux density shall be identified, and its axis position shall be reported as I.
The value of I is 4659.56 A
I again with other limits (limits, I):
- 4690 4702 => 4701.59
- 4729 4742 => 4732.00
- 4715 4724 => 4723.29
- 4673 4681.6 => 4677.83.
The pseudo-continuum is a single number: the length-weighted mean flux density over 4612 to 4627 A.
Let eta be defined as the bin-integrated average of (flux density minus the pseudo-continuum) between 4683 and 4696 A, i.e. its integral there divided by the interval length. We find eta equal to -2.0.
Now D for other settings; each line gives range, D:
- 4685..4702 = 15.3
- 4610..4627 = 16.7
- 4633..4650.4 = 14.2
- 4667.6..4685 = 12.8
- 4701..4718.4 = 15.5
